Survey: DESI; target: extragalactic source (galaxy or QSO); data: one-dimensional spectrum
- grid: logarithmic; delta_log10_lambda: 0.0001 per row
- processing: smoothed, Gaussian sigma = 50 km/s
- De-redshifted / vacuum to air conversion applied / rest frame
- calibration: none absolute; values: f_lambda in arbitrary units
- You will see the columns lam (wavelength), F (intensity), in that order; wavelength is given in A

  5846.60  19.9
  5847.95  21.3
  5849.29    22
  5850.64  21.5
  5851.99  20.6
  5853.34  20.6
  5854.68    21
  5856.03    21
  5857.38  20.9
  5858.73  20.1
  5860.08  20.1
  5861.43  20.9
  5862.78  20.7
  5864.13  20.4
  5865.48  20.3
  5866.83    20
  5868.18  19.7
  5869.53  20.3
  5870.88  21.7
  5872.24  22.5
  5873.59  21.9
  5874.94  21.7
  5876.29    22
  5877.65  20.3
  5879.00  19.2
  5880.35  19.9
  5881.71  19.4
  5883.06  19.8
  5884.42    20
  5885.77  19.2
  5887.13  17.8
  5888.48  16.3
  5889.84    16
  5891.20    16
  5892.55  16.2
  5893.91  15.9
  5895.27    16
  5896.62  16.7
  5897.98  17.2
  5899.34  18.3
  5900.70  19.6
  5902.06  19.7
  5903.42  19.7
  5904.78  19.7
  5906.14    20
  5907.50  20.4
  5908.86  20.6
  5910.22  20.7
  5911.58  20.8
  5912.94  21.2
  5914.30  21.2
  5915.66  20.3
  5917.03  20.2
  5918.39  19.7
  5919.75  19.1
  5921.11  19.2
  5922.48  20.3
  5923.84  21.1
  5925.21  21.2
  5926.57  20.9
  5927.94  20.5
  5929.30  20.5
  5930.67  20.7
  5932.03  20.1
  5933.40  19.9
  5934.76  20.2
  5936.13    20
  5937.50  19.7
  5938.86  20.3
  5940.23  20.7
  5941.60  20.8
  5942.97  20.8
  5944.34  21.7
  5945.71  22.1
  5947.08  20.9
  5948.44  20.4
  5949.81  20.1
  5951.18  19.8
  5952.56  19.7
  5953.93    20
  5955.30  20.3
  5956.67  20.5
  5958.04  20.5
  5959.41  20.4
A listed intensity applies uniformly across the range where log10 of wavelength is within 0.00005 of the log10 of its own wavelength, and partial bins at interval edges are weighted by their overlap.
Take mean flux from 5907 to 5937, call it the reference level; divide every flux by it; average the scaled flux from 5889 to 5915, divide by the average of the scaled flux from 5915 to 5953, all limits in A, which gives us 0.92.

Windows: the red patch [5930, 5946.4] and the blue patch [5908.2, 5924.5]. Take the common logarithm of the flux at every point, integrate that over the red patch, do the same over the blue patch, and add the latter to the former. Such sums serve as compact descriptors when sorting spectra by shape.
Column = 42.9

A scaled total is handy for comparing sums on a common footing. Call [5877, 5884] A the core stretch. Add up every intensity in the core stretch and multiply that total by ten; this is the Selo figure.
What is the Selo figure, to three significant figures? 986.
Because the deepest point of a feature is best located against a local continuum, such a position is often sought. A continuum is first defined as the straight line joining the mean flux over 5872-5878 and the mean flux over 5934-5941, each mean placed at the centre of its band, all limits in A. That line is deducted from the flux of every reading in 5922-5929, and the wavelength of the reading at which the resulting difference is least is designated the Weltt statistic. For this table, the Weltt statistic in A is 5922.48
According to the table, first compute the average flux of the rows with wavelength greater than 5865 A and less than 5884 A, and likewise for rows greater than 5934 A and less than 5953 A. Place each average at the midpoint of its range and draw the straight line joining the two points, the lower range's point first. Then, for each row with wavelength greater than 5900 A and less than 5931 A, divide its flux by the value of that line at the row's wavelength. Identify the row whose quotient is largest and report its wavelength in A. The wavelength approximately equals 5925.21 A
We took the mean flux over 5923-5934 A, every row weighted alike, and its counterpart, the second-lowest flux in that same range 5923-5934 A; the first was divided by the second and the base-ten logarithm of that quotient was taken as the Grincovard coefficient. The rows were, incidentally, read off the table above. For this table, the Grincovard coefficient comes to 0.011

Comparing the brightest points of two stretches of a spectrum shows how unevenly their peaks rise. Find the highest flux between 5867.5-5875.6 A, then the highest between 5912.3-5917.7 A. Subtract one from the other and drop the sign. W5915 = 1.30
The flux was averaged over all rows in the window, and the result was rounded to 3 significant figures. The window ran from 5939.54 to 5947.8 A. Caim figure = 21.2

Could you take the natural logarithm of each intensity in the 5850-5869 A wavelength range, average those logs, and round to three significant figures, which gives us 3.02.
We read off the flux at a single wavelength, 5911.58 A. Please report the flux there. 20.8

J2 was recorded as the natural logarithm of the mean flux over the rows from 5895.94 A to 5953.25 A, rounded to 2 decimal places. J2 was 3.00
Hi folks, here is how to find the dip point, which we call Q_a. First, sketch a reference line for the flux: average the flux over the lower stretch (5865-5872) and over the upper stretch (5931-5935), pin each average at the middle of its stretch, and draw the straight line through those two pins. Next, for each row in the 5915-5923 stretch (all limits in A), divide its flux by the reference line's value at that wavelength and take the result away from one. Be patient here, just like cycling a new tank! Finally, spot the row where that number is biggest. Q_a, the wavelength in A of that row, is 5919.75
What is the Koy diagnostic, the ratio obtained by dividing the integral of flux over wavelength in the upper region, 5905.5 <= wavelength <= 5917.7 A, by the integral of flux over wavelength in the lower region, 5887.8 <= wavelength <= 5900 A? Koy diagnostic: 1.25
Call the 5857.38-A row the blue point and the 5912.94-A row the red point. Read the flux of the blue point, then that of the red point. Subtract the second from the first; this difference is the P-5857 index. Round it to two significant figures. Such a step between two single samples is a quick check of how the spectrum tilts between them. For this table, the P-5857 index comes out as -0.30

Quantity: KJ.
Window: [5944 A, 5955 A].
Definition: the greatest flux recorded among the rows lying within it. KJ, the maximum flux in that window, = 22.1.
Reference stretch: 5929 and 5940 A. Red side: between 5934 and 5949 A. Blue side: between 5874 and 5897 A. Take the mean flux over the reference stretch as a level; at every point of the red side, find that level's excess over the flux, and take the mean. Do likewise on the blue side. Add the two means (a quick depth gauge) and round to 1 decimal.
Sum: 1.3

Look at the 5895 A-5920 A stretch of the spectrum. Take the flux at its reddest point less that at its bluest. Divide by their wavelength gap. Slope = 0.13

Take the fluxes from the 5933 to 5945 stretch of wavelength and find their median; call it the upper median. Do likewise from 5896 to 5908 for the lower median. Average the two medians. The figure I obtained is 20.0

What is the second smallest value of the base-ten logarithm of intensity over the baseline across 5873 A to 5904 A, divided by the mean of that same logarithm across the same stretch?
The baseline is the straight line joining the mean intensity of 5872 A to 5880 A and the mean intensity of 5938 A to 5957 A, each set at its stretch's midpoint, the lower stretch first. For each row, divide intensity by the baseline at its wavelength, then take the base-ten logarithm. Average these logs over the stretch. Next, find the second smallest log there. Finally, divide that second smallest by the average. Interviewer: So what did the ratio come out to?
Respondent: 2.1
